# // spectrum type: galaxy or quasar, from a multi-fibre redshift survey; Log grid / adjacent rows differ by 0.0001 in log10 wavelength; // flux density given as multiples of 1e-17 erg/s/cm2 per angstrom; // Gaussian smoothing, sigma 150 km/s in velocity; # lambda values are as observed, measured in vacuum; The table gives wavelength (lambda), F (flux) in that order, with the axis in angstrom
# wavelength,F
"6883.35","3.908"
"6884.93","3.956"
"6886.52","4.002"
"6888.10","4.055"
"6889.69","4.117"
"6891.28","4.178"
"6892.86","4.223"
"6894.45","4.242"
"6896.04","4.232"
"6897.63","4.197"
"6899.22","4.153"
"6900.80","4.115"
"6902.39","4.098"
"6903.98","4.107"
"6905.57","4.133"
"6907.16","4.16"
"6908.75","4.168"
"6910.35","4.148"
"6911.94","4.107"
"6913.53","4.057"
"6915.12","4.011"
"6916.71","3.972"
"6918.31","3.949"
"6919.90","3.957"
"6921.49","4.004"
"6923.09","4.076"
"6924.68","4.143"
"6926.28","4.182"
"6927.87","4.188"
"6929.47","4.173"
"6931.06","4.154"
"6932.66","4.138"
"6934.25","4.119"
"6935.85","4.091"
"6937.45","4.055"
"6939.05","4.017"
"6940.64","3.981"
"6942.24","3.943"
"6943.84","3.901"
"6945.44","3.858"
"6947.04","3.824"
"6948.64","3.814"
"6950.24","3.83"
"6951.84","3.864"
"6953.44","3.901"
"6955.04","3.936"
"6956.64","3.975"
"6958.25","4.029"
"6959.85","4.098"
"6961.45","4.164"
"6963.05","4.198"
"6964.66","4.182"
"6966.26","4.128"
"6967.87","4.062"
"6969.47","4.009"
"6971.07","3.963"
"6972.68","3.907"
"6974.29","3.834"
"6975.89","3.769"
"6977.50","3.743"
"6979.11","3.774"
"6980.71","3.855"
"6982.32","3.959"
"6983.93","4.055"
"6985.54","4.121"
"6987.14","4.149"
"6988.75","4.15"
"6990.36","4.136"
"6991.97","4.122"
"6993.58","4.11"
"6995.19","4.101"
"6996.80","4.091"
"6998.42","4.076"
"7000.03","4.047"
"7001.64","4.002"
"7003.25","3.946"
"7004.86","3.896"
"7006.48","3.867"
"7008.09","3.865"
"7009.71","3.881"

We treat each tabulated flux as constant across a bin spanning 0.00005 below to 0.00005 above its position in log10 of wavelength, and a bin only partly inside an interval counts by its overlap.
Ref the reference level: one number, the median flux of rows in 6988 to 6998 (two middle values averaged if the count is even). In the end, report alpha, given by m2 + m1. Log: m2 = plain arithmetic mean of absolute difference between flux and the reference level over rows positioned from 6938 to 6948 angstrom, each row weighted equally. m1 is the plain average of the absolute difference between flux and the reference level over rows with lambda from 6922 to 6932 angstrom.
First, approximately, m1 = 0.05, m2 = 0.195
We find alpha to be 0.25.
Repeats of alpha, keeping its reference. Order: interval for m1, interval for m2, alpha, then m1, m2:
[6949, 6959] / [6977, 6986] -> 0.39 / 0.19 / 0.200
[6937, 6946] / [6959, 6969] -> 0.20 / 0.16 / 0.047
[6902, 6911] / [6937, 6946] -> 0.19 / 0.03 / 0.157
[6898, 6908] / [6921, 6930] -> 0.08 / 0.02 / 0.062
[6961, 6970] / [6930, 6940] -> 0.10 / 0.06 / 0.041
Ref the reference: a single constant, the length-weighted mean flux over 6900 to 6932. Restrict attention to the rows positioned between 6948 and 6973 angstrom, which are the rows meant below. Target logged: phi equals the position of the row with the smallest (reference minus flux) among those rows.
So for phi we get 6963.05 angstrom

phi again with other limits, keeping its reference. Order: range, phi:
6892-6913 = 6894.45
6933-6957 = 6934.25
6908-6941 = 6927.87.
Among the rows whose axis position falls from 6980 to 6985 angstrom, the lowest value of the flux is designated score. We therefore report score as 3.855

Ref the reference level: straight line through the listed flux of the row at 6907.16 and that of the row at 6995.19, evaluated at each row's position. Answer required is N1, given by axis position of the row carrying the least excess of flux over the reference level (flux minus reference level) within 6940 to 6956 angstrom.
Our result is 6948.64 angstrom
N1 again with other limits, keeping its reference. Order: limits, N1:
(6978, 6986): 6979.11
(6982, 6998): 6982.32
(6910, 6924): 6918.31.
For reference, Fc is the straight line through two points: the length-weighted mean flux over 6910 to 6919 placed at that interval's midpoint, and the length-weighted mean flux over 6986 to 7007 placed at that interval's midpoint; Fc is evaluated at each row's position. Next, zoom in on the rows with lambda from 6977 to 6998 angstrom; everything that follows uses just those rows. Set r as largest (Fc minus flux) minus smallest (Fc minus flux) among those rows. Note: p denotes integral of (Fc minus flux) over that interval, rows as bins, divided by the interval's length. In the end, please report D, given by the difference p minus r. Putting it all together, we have -0.38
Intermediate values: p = 0.02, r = 0.40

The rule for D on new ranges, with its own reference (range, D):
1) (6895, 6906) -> -0.25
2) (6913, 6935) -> -0.28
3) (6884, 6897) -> -0.38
